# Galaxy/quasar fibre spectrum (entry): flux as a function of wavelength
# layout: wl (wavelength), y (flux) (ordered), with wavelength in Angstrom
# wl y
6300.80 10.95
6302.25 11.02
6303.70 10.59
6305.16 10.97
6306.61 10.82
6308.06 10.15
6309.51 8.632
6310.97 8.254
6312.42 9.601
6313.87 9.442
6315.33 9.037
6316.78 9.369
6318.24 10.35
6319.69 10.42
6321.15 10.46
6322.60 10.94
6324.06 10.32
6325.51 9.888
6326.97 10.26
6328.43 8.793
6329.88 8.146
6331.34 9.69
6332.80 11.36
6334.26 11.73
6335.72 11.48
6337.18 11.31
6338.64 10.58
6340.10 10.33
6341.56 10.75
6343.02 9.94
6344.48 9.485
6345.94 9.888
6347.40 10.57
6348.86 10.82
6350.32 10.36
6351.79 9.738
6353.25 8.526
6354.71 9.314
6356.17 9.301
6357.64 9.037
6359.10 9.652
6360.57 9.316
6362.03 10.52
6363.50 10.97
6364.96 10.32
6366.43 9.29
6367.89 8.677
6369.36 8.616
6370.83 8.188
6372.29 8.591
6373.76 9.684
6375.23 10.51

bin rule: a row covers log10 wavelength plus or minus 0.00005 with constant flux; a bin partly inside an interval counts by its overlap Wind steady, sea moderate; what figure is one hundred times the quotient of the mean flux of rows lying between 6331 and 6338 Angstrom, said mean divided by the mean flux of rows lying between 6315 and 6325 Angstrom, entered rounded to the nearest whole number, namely 110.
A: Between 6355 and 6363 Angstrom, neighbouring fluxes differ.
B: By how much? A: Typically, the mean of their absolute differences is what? 0.60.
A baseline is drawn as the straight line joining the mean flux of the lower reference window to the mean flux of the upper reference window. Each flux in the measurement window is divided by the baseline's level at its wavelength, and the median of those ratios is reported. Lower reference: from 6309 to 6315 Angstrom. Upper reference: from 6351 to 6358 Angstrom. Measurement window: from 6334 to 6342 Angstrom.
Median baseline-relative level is 1.21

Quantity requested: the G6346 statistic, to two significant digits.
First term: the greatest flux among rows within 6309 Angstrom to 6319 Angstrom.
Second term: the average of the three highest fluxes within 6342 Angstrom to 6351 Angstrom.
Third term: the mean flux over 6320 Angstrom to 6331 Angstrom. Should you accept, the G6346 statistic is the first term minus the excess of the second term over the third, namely 9.6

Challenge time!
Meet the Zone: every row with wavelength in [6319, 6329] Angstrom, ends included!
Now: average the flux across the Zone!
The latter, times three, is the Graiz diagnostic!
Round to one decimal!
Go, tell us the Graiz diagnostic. 30.5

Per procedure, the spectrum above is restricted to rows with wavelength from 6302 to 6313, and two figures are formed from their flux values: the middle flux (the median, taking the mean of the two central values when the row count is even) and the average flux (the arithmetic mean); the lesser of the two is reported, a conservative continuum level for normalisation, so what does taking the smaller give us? 10.0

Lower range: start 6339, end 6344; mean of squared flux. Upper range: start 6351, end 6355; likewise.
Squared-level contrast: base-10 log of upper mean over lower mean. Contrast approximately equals -0.10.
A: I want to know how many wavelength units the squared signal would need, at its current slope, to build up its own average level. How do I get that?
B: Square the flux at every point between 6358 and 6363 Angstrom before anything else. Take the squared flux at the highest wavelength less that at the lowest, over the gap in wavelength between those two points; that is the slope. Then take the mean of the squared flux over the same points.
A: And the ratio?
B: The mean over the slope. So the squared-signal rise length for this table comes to 16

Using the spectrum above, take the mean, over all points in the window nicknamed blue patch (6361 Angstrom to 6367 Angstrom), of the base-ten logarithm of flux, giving 1.01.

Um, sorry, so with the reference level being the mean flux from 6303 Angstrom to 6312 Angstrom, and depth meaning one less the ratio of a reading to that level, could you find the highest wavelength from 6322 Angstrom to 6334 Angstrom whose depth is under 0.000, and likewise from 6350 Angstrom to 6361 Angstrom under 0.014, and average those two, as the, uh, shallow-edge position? 6341.6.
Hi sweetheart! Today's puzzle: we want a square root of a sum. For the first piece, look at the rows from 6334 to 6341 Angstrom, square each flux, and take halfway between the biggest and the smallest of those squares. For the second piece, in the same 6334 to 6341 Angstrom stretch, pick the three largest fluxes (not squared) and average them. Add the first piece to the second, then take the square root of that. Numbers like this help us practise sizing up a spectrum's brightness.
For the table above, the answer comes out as 11.56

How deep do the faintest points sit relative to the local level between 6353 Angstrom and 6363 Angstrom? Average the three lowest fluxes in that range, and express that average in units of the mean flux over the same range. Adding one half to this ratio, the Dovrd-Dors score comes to 1.45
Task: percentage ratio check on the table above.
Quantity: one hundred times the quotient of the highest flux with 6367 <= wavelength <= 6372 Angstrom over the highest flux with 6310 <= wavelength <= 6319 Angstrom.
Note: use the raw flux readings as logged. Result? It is 84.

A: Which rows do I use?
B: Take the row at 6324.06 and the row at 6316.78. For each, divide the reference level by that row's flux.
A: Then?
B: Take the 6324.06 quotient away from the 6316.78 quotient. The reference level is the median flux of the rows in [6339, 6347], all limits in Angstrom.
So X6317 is 0.10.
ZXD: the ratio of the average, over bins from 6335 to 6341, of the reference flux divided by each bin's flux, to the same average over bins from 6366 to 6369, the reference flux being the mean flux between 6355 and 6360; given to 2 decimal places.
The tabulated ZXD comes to 0.82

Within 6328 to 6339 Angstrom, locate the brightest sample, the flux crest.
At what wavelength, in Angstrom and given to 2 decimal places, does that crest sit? 6334.26 Angstrom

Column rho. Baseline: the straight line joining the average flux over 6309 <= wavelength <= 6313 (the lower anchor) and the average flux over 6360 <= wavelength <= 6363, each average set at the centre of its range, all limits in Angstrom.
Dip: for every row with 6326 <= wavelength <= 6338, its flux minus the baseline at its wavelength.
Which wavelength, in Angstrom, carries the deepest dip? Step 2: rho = 6329.88 Angstrom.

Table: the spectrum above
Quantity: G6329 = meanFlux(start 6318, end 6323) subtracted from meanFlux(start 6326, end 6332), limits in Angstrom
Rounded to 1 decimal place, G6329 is -1.3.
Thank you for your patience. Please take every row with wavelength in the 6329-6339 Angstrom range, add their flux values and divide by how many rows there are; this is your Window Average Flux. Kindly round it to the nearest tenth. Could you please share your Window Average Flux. 10.6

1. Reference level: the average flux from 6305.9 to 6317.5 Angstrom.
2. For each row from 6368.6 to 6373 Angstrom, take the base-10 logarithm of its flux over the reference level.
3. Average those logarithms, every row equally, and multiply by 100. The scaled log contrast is -5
